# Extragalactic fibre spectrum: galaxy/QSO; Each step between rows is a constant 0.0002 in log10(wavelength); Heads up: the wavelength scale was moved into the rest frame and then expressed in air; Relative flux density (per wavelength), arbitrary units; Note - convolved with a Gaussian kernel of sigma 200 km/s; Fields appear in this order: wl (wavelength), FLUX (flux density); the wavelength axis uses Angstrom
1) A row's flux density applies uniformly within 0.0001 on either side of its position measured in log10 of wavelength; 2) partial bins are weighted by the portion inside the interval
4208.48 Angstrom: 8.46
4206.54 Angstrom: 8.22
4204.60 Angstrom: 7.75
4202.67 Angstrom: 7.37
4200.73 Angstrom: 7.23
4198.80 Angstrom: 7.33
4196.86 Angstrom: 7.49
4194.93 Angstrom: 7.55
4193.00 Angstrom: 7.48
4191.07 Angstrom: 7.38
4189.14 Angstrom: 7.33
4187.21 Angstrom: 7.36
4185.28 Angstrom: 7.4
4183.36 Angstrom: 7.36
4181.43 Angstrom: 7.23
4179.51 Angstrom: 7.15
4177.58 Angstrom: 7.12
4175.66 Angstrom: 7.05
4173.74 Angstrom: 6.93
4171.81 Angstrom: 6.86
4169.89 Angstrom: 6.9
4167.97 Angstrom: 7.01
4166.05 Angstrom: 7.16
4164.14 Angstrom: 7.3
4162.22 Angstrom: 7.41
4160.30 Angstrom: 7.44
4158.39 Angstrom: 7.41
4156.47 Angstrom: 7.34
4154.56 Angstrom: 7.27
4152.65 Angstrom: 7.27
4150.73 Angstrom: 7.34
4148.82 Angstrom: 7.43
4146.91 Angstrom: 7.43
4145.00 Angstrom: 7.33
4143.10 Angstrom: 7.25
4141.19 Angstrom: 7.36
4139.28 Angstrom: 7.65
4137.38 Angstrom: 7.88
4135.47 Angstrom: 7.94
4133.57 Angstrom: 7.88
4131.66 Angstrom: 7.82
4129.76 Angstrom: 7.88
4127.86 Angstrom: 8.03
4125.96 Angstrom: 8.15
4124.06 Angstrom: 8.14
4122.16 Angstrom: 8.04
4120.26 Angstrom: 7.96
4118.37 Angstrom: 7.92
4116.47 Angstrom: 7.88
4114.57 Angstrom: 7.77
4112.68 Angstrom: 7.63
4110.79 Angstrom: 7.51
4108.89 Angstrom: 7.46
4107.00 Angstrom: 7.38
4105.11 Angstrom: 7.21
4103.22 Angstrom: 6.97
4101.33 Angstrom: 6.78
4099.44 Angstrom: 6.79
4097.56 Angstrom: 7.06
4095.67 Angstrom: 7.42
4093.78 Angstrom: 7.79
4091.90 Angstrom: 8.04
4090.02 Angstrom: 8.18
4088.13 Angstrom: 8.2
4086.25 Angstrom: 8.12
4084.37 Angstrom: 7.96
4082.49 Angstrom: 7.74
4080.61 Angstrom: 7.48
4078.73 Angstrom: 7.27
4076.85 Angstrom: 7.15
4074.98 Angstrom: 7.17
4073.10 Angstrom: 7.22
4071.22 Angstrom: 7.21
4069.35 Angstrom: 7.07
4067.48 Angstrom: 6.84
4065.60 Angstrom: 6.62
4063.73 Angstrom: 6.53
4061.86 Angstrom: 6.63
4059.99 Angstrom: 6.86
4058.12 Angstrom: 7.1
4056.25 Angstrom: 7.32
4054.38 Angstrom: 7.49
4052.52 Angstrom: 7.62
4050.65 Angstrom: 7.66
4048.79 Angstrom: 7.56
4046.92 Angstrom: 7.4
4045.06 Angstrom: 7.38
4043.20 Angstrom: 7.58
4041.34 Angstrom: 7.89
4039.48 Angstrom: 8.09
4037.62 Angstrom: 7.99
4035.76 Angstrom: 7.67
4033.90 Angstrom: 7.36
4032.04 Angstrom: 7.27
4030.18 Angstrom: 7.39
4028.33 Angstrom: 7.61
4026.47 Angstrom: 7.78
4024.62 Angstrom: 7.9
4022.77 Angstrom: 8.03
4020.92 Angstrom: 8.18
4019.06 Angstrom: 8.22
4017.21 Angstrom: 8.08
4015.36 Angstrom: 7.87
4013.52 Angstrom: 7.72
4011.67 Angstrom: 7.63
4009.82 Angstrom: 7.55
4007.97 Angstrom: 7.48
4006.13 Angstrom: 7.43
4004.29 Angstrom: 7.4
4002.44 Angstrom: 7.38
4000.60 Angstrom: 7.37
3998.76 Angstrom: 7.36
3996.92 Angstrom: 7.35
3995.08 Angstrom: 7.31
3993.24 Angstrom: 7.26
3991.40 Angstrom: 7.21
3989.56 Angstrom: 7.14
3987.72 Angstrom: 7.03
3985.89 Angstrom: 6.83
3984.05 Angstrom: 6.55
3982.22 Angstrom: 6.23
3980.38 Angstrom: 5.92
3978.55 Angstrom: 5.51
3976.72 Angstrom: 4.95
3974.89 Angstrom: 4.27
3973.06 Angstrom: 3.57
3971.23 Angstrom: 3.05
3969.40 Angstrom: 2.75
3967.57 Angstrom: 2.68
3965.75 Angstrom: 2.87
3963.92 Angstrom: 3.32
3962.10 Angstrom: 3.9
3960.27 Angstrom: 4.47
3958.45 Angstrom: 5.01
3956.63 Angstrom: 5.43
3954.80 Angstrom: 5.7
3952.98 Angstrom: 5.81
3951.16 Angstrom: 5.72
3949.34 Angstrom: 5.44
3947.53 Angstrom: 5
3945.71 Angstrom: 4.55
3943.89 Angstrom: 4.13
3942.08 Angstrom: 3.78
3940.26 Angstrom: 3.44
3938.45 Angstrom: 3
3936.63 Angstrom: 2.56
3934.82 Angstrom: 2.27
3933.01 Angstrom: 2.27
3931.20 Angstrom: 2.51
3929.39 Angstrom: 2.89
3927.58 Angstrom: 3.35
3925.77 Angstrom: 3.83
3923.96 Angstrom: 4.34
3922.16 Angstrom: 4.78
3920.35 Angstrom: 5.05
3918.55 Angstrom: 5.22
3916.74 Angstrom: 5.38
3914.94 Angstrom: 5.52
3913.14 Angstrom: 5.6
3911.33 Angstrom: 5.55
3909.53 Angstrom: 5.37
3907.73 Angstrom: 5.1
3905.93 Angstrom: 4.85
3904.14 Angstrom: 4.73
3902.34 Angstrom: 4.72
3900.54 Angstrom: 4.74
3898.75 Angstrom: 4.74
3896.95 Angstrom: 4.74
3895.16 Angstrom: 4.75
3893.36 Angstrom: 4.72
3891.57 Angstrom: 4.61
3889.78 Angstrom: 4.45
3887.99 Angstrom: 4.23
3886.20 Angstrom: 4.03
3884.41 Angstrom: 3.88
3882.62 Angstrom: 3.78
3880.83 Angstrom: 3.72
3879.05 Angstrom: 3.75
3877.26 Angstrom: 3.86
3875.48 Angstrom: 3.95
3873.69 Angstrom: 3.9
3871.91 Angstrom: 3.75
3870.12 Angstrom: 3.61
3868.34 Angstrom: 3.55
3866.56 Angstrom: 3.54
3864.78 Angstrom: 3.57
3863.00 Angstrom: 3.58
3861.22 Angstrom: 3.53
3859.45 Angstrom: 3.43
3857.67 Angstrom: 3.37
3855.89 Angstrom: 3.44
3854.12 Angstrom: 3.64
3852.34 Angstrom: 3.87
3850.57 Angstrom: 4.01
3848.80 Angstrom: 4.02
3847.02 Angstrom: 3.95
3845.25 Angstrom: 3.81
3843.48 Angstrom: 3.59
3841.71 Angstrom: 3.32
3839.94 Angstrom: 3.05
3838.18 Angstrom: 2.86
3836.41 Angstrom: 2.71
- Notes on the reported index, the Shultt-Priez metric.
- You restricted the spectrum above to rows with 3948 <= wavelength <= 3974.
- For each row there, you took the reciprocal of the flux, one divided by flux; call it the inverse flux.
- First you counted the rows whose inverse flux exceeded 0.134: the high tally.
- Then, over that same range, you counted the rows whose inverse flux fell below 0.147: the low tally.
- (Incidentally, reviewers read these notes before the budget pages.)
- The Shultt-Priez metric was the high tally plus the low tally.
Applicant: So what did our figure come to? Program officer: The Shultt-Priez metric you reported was 14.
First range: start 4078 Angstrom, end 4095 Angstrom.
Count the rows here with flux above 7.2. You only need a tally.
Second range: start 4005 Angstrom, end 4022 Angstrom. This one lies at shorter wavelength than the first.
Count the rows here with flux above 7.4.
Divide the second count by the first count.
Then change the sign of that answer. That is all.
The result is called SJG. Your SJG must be -1.0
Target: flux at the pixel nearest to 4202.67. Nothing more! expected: 7.37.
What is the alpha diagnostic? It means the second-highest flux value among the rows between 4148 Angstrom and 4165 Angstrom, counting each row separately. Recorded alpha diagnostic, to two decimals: 7.43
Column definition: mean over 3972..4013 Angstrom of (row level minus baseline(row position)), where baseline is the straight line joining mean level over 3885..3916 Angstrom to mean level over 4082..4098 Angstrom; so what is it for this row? 0.4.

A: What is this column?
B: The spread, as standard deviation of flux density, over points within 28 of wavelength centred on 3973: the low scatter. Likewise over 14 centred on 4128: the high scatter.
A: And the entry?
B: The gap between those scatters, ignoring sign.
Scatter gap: 1.3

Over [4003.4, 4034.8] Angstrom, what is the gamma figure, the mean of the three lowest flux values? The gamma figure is 7.3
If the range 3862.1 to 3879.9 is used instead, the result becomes 3.6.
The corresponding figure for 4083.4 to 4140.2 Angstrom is 6.8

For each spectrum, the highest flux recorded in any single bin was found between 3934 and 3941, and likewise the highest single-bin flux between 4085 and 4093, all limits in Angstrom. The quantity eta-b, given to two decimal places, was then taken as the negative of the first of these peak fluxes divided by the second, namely -0.42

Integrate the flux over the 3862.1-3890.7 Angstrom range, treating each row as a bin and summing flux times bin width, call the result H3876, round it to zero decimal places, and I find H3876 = 109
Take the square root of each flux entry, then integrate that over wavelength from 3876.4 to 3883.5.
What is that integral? 14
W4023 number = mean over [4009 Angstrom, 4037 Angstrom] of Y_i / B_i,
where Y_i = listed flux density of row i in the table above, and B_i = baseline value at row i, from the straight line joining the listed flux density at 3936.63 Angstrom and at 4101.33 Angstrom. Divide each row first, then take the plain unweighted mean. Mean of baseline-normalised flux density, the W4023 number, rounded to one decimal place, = 1.6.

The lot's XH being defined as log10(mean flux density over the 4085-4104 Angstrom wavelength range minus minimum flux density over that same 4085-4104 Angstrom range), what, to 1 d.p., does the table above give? -0.1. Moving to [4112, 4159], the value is -0.4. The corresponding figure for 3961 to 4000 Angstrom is 0.4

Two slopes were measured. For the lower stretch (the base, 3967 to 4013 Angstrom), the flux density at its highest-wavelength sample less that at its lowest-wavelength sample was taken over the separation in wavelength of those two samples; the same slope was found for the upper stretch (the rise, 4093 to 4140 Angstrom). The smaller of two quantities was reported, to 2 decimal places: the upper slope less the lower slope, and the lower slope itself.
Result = -0.12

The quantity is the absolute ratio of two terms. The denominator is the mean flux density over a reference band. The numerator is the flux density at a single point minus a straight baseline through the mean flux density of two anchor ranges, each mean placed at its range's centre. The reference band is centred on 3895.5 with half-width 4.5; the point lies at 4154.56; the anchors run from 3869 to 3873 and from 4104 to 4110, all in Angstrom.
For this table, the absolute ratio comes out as 0.17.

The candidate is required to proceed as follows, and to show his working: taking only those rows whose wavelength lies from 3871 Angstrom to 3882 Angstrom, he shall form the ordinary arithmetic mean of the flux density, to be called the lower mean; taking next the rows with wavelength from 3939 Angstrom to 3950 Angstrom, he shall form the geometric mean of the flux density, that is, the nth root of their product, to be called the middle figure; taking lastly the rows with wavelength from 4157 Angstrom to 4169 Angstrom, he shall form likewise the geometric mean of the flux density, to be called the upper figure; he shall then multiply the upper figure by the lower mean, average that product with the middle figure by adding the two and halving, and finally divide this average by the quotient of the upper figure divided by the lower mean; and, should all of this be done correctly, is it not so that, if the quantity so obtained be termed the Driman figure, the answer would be 8.4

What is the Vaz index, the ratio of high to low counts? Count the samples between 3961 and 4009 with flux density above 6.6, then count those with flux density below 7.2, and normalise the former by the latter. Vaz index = 0.8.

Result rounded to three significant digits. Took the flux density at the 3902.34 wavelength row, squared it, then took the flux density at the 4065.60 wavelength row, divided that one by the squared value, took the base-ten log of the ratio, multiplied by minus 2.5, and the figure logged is 1.32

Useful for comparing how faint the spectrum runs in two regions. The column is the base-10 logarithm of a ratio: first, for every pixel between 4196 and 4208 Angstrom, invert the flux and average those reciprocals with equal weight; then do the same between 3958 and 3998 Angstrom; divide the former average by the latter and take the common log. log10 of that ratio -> -0.21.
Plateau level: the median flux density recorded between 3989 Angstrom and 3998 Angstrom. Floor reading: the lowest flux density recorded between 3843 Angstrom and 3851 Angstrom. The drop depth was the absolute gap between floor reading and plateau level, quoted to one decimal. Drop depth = 3.7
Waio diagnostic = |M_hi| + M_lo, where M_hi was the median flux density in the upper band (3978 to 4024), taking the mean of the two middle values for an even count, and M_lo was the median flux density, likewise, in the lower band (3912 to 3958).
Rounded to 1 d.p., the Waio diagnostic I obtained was 11.9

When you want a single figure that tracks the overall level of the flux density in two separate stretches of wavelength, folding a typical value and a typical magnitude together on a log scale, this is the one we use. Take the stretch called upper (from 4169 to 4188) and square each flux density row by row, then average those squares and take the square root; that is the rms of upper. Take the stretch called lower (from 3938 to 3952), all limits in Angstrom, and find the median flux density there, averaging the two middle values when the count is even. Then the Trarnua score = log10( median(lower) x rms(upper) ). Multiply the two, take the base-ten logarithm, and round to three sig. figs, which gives 1.49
